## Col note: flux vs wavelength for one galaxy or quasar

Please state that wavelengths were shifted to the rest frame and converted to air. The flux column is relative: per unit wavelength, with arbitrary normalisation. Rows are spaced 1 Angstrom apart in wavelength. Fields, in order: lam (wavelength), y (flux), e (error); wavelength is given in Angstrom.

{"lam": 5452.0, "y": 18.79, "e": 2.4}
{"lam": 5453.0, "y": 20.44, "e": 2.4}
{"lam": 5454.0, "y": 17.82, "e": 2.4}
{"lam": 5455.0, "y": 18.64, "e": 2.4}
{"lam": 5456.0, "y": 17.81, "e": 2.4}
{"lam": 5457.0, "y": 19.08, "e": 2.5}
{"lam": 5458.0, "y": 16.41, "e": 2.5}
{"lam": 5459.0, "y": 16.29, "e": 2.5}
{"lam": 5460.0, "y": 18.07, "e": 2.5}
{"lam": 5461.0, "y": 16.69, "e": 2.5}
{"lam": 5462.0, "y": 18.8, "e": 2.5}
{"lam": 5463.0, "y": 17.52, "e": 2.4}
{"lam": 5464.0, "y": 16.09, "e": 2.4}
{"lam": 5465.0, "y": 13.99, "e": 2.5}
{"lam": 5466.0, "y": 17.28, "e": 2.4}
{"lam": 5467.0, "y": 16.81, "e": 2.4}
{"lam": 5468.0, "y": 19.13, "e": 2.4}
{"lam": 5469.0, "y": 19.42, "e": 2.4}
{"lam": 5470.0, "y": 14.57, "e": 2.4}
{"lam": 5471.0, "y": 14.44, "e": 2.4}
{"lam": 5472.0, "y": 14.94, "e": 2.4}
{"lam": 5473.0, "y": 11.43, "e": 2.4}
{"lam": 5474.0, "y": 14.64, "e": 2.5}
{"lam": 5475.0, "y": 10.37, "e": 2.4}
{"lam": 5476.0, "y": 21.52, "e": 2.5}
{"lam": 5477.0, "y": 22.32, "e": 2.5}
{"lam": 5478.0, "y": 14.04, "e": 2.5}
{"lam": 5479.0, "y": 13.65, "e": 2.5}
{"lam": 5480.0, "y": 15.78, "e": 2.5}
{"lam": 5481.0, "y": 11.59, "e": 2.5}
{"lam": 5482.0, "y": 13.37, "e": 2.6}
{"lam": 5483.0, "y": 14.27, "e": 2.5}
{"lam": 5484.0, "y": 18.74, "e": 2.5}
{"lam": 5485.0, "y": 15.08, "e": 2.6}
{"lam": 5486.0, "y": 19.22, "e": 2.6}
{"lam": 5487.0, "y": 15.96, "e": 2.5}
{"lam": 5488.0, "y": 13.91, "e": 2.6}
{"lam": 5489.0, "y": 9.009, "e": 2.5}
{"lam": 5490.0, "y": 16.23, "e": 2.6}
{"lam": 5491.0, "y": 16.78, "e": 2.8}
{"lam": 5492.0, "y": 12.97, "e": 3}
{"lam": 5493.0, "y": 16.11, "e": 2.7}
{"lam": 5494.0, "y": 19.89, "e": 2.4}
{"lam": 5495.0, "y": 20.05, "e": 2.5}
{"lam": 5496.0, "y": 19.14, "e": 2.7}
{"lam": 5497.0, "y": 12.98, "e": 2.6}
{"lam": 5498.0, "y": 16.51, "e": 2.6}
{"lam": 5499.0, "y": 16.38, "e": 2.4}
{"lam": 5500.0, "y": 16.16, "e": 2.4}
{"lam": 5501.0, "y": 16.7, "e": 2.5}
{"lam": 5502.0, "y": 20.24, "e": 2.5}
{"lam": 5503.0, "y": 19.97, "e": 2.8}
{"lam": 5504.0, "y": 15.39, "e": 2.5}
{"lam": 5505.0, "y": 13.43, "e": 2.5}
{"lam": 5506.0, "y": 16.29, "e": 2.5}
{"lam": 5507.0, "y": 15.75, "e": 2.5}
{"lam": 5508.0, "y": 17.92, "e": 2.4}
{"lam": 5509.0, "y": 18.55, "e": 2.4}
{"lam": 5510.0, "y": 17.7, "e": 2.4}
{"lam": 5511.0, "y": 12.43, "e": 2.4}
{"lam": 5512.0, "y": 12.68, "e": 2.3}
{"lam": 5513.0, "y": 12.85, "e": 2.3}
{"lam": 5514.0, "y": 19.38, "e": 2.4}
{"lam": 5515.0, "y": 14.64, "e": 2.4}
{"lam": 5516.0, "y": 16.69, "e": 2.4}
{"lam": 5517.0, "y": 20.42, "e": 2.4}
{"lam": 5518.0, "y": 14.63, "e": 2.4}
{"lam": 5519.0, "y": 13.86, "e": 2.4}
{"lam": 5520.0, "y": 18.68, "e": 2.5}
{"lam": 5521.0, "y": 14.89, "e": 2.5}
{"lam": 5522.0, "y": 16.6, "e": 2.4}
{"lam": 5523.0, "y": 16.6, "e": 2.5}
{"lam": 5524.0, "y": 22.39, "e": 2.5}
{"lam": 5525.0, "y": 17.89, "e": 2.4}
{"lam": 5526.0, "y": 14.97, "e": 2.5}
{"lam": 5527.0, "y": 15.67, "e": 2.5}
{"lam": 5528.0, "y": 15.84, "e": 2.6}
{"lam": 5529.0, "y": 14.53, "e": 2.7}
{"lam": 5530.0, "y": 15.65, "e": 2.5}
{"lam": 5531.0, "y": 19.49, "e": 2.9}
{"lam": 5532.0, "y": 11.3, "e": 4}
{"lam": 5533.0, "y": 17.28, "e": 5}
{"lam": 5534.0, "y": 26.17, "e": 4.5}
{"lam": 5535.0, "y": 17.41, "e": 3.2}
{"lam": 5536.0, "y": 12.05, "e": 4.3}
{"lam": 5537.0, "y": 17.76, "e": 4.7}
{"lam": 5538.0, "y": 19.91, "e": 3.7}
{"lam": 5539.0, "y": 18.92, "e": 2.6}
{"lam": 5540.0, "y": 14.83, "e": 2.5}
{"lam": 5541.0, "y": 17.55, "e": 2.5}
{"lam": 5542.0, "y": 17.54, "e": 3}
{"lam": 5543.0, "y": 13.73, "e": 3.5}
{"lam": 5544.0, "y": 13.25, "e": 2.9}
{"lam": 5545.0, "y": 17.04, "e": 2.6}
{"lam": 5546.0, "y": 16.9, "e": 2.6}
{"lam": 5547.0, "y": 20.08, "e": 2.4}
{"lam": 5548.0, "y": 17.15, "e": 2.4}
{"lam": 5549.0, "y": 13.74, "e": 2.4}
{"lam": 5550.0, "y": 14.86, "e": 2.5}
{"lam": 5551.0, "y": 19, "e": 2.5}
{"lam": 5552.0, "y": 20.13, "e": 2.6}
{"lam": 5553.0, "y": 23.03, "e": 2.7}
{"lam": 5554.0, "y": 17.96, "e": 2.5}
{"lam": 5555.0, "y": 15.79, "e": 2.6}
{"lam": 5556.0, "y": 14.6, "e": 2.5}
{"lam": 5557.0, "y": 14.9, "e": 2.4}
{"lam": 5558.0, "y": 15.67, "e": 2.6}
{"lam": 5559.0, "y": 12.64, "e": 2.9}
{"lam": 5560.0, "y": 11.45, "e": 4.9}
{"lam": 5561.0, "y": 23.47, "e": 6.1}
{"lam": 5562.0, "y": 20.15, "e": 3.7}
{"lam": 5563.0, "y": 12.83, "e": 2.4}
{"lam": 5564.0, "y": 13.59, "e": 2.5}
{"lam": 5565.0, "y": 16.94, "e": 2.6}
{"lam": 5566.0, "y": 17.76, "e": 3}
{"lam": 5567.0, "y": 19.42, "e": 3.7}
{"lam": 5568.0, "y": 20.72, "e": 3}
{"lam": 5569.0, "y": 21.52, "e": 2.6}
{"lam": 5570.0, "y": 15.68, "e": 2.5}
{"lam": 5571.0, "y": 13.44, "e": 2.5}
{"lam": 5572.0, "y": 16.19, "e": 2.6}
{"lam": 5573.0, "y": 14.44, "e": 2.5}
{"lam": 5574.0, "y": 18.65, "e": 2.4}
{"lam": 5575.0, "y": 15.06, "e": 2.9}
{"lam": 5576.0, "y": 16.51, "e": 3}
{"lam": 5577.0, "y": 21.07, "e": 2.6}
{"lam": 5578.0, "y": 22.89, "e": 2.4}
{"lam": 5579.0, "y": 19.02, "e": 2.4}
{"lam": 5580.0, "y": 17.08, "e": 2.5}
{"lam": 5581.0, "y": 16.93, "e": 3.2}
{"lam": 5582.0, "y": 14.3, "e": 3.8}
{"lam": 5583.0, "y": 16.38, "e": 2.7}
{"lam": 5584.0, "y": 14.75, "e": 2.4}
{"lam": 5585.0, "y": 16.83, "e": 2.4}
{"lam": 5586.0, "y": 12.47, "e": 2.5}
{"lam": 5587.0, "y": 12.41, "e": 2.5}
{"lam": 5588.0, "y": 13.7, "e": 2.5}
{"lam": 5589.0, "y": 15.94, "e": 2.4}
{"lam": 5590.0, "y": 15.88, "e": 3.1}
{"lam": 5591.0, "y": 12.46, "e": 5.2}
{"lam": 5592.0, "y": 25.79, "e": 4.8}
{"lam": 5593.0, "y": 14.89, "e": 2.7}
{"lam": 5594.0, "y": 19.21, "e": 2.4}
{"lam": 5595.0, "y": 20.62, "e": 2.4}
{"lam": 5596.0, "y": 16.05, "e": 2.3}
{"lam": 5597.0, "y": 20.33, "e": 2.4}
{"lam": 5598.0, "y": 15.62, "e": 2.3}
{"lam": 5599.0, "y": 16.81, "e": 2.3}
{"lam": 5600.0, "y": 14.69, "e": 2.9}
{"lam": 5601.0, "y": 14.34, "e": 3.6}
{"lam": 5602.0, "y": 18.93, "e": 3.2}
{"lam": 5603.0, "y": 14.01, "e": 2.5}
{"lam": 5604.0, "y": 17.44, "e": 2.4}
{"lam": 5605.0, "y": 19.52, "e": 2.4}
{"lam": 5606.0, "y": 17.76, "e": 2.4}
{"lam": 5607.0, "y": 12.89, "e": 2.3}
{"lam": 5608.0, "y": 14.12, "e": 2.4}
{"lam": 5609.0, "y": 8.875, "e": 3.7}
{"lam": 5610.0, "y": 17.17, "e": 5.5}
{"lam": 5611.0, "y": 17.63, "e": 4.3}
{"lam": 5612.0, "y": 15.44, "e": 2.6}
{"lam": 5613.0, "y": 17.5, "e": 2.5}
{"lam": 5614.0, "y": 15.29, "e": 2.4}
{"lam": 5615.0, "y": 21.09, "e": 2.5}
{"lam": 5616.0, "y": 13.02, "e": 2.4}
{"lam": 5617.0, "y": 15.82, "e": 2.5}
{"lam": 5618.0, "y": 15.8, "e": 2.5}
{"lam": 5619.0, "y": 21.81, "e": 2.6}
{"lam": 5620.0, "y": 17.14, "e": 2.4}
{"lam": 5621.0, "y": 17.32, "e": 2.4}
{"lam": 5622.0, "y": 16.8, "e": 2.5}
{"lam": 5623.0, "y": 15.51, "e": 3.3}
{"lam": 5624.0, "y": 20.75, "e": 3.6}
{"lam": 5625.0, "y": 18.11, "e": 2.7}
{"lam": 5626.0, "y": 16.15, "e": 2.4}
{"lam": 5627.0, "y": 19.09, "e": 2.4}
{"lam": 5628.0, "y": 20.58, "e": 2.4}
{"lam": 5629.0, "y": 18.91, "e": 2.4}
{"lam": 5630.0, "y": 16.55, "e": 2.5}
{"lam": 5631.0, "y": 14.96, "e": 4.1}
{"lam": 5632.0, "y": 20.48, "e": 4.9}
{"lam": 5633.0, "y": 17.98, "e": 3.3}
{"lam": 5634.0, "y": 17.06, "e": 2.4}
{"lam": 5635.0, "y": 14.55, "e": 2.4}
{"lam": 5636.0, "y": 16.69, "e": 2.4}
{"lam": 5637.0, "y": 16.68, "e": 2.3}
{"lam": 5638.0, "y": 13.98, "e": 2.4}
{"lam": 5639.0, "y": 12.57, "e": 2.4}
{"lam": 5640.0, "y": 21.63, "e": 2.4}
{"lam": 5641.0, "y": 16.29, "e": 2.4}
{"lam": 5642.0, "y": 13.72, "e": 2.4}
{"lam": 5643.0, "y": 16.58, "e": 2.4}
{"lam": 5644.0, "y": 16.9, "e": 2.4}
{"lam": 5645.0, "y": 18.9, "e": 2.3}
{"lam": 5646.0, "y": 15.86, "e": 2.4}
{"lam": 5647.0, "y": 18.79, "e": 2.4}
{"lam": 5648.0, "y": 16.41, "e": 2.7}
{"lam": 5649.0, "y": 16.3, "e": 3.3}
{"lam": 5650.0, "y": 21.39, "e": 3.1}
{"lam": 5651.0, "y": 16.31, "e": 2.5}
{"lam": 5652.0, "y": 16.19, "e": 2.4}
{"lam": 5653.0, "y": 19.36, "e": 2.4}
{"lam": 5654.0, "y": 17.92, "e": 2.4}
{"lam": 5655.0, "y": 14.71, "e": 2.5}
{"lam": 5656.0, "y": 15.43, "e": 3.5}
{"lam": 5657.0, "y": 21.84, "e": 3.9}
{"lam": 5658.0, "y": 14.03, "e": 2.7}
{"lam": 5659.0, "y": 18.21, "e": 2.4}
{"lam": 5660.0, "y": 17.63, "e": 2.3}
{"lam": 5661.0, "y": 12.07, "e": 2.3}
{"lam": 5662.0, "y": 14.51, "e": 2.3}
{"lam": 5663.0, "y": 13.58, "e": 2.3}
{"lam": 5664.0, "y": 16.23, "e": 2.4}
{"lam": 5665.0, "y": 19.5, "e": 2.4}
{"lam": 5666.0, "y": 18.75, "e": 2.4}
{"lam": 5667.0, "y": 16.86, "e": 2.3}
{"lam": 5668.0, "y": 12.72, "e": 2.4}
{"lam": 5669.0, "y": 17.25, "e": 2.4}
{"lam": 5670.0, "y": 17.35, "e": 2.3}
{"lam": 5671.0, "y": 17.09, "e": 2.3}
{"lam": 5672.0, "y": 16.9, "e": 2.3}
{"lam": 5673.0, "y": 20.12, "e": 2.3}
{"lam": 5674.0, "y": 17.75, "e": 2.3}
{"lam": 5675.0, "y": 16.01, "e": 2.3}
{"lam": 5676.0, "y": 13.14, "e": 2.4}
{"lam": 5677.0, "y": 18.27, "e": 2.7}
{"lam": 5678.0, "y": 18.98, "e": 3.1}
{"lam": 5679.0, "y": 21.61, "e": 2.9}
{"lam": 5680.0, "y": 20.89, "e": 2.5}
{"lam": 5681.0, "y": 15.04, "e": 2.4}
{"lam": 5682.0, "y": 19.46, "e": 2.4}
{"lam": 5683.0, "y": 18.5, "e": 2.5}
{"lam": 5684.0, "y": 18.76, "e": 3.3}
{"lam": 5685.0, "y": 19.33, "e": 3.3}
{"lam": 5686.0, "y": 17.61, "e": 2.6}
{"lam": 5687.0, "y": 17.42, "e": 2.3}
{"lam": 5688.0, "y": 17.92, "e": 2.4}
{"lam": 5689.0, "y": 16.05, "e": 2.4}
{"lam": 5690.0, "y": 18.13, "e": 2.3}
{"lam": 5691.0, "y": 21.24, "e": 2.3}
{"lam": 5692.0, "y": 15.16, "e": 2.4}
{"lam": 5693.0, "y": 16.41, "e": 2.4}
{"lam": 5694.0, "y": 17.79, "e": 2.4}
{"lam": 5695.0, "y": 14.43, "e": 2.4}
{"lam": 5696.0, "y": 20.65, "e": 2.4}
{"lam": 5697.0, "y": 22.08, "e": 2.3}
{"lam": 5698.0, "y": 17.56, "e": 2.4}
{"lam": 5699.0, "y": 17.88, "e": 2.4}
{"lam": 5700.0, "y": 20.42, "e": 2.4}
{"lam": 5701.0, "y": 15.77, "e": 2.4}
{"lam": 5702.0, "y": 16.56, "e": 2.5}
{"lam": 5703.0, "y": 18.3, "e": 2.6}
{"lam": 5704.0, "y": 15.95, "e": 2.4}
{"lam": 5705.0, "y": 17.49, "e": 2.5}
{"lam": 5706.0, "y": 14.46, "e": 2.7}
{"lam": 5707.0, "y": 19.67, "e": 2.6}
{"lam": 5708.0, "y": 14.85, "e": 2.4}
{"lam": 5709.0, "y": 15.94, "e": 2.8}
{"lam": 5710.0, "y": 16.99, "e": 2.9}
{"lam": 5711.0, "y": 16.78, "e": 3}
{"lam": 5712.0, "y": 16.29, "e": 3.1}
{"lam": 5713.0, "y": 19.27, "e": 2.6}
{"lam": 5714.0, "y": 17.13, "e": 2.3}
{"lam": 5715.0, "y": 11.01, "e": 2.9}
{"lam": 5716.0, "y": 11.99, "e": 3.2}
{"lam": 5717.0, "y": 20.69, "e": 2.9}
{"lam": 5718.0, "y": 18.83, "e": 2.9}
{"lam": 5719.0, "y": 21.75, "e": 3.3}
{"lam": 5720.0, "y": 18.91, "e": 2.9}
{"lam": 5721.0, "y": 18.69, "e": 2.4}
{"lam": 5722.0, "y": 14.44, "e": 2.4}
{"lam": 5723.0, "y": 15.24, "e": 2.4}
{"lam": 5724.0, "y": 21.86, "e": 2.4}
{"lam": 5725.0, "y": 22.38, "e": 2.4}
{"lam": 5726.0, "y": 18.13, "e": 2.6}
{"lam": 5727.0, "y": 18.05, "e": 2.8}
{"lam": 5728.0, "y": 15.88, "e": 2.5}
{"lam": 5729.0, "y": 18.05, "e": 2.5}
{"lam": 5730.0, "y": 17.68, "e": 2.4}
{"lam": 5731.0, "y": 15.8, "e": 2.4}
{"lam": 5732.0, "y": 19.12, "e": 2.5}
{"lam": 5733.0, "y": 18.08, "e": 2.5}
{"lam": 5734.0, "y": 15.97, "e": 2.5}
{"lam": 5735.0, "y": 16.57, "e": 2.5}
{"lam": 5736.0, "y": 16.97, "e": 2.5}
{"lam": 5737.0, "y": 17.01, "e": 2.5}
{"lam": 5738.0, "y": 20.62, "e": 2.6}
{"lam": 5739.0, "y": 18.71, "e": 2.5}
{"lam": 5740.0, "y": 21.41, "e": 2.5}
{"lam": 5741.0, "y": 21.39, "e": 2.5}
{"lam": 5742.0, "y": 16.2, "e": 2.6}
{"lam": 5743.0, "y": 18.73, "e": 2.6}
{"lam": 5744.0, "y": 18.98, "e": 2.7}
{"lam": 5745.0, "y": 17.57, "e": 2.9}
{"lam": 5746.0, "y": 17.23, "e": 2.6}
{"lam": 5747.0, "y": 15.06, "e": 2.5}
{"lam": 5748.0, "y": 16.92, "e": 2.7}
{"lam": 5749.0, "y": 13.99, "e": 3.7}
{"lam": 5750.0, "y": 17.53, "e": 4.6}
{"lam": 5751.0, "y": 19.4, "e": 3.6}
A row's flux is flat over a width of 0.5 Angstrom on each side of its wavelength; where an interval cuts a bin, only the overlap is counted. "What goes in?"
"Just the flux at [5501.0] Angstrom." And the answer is 16.7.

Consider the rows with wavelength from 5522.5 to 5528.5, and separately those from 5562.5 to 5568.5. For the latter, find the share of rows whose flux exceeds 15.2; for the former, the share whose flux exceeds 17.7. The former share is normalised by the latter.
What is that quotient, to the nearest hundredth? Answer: 0.50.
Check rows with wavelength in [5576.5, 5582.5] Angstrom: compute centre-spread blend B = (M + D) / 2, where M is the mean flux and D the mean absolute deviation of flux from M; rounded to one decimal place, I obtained 10.5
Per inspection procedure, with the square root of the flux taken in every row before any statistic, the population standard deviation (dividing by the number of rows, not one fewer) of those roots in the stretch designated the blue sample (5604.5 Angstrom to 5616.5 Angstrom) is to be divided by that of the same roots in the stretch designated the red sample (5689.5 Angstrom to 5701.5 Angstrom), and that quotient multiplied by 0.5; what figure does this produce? 0.74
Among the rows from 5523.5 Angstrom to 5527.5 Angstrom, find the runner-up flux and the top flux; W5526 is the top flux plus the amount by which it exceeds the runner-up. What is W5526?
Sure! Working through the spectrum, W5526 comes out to 26.9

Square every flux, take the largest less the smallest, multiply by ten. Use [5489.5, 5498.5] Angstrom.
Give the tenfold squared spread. 2338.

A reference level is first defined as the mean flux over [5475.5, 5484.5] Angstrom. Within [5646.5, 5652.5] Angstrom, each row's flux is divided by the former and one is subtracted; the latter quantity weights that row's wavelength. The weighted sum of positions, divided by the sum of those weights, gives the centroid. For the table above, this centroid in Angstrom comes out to 5649.0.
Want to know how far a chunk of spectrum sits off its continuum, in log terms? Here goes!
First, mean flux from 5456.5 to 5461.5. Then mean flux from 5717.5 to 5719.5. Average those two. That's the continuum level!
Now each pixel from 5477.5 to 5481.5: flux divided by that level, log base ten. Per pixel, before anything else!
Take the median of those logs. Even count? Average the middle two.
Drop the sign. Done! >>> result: 0.13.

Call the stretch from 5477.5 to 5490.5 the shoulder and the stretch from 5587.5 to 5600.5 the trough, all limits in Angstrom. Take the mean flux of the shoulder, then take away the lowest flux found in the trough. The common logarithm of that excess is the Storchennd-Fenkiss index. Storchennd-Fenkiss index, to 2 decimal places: 0.35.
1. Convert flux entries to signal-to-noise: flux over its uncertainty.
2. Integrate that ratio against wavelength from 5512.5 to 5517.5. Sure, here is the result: 35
